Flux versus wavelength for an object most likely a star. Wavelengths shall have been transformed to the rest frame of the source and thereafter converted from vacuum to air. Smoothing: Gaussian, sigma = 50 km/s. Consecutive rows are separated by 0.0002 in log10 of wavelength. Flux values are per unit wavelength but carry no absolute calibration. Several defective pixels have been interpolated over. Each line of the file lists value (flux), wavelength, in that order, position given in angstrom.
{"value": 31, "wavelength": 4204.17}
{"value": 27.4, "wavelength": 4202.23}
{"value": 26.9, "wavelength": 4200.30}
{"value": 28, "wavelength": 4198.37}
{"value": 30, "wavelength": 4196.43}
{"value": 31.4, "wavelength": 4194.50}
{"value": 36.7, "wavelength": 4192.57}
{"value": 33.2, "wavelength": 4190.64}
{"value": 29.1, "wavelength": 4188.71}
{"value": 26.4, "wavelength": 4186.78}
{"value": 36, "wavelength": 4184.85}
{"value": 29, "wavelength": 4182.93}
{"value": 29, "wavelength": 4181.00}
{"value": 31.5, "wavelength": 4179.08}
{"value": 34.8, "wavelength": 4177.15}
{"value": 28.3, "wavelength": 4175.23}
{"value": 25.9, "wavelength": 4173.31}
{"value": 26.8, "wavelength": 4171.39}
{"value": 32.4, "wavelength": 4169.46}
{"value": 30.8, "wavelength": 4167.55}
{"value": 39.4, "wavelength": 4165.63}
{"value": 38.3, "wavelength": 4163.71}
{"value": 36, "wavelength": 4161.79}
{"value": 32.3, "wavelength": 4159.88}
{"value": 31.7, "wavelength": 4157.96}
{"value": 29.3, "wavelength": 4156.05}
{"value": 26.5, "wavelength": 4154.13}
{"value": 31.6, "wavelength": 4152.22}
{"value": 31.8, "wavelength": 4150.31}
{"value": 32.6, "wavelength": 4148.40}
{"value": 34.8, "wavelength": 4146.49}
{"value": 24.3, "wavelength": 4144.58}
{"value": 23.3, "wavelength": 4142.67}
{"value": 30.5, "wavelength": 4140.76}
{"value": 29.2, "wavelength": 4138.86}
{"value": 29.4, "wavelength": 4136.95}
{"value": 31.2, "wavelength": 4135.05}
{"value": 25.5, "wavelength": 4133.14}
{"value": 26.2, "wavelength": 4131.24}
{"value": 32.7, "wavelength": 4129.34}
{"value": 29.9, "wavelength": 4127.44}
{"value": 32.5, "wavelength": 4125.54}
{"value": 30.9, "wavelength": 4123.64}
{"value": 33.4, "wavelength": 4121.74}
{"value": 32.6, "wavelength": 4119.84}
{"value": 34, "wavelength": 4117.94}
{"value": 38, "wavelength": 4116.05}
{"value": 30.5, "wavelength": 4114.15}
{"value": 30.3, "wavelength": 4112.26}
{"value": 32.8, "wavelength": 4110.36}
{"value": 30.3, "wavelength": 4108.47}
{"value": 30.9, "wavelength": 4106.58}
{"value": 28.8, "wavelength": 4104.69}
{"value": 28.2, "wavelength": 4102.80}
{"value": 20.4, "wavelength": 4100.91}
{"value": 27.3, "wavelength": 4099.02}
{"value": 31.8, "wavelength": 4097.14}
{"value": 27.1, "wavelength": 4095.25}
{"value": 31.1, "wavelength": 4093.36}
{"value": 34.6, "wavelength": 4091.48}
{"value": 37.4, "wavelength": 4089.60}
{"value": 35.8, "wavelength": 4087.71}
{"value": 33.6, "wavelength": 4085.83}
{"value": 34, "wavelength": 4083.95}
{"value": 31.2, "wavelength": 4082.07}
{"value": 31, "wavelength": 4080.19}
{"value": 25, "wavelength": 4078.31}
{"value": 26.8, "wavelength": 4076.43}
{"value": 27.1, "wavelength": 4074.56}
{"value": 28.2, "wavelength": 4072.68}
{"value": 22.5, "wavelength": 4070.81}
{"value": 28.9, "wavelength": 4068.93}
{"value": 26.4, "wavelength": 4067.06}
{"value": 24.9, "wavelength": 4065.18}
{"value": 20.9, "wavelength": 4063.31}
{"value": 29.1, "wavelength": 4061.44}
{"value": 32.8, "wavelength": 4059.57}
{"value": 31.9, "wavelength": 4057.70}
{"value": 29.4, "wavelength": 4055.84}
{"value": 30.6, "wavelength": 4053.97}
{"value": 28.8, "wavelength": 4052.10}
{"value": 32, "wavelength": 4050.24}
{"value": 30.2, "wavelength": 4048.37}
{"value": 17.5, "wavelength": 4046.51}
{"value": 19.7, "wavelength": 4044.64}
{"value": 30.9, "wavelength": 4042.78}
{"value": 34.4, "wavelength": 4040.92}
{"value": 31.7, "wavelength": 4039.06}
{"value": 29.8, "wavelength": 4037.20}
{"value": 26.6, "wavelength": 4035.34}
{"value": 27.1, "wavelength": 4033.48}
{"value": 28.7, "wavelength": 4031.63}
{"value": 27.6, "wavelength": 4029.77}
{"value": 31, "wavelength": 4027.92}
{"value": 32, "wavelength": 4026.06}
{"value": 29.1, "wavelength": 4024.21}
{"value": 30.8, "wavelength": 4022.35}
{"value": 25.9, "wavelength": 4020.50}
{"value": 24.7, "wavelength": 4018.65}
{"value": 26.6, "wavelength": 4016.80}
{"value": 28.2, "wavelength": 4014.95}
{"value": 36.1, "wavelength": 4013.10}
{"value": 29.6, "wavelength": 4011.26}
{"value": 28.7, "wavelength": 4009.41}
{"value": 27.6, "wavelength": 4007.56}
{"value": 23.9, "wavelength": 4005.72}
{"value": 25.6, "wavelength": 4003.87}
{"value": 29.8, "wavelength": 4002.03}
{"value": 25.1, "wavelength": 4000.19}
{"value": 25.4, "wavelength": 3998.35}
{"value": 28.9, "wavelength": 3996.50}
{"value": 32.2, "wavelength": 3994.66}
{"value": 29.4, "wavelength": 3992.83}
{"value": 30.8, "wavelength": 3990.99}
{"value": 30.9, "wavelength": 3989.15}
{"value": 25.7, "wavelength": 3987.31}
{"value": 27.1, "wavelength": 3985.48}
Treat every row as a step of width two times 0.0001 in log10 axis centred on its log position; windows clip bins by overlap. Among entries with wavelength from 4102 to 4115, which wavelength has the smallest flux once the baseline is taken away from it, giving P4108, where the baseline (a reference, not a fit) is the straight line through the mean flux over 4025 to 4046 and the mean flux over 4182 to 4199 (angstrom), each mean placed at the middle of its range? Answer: 4102.80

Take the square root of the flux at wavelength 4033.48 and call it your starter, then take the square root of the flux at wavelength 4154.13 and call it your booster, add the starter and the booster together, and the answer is 10.4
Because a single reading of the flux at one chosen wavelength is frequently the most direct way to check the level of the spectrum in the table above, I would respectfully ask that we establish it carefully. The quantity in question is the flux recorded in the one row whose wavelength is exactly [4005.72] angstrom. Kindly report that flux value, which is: 23.9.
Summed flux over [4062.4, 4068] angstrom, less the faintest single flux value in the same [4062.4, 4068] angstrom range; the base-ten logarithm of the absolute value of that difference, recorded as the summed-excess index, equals 1.710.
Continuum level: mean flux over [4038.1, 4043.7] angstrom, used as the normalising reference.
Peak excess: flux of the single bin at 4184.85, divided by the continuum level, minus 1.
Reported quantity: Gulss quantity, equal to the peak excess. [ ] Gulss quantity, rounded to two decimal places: 0.11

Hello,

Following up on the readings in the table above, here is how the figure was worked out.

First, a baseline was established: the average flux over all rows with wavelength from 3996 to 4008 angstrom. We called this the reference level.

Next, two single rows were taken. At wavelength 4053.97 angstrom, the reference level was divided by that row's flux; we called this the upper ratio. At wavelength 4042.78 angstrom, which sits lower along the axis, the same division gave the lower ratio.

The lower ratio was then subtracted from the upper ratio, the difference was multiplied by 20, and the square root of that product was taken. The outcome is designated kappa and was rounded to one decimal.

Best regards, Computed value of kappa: 0.4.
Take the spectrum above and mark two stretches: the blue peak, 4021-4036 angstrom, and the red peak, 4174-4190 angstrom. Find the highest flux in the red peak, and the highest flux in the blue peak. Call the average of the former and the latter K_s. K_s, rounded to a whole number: 34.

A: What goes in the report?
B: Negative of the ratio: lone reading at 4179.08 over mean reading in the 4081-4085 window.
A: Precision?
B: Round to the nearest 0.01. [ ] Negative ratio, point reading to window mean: -0.97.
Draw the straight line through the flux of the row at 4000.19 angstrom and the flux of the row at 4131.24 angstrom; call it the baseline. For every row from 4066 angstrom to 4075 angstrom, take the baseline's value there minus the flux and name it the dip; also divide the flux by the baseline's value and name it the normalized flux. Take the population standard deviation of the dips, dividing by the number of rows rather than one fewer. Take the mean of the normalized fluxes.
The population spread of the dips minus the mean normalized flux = 1.2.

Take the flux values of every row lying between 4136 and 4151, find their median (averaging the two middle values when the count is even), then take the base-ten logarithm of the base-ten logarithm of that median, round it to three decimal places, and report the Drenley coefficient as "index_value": 0.169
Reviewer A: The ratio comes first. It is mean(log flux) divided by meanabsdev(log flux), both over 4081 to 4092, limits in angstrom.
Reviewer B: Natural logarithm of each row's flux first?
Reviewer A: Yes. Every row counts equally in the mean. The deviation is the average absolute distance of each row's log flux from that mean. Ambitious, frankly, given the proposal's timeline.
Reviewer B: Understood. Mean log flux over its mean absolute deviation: 81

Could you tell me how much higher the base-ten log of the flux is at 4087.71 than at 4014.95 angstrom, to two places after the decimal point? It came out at 0.10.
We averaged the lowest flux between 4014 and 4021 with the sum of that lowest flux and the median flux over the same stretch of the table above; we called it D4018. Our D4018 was 38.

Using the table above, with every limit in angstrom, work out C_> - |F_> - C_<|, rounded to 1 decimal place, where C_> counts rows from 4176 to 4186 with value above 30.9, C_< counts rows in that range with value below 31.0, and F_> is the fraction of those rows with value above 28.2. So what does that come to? 2.0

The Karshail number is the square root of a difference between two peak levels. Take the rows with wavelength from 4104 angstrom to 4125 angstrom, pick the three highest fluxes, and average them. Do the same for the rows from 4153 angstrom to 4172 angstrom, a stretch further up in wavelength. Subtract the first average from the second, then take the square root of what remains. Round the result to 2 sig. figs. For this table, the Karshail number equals 1.7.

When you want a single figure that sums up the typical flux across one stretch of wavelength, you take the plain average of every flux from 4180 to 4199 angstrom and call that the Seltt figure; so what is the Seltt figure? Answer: 30.9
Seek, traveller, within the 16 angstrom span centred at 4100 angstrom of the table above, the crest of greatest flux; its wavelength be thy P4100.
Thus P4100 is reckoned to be 4097.14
